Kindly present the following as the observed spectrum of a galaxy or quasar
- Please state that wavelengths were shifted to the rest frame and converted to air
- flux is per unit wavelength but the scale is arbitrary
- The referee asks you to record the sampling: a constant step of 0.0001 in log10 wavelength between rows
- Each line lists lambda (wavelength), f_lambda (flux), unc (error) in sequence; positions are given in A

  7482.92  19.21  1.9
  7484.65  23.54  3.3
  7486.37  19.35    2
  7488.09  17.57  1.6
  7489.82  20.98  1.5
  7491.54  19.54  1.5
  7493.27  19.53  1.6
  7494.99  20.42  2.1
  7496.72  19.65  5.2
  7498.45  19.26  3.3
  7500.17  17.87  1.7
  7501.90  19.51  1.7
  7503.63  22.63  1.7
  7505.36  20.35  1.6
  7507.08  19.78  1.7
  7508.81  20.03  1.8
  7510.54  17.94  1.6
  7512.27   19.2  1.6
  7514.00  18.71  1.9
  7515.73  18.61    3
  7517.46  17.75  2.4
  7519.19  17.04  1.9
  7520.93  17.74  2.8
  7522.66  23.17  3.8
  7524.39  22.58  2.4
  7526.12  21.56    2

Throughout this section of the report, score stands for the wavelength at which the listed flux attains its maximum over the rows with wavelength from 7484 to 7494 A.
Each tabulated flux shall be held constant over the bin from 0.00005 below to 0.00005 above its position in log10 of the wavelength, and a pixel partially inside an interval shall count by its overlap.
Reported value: 7484.65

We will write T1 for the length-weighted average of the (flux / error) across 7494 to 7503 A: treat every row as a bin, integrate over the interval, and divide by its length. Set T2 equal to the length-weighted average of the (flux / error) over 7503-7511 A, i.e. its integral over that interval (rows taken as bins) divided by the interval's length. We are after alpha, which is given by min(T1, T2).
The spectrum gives 8.5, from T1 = 8.5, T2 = 12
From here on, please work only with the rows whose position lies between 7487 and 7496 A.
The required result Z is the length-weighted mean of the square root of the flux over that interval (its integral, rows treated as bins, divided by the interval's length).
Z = 4.43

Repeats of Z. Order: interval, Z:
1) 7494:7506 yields 4.46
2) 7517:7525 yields 4.42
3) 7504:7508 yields 4.52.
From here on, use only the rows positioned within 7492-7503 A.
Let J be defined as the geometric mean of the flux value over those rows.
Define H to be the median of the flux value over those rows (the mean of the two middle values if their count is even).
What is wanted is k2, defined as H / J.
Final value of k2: 1.01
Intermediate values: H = 19.5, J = 19.4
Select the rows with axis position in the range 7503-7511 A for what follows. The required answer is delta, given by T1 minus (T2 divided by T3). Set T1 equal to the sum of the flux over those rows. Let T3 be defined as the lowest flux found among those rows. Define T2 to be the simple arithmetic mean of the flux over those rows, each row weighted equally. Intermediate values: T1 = 101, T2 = 20.1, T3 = 17.94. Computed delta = 100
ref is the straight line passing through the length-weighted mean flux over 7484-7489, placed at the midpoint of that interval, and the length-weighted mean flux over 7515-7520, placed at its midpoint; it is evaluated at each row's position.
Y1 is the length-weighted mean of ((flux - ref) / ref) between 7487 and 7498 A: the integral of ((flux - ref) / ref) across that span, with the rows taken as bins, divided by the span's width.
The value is 0.001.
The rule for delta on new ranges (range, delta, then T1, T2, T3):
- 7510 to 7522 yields 126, 127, 18.1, 17.04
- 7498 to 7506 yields 99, 100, 19.9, 17.87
